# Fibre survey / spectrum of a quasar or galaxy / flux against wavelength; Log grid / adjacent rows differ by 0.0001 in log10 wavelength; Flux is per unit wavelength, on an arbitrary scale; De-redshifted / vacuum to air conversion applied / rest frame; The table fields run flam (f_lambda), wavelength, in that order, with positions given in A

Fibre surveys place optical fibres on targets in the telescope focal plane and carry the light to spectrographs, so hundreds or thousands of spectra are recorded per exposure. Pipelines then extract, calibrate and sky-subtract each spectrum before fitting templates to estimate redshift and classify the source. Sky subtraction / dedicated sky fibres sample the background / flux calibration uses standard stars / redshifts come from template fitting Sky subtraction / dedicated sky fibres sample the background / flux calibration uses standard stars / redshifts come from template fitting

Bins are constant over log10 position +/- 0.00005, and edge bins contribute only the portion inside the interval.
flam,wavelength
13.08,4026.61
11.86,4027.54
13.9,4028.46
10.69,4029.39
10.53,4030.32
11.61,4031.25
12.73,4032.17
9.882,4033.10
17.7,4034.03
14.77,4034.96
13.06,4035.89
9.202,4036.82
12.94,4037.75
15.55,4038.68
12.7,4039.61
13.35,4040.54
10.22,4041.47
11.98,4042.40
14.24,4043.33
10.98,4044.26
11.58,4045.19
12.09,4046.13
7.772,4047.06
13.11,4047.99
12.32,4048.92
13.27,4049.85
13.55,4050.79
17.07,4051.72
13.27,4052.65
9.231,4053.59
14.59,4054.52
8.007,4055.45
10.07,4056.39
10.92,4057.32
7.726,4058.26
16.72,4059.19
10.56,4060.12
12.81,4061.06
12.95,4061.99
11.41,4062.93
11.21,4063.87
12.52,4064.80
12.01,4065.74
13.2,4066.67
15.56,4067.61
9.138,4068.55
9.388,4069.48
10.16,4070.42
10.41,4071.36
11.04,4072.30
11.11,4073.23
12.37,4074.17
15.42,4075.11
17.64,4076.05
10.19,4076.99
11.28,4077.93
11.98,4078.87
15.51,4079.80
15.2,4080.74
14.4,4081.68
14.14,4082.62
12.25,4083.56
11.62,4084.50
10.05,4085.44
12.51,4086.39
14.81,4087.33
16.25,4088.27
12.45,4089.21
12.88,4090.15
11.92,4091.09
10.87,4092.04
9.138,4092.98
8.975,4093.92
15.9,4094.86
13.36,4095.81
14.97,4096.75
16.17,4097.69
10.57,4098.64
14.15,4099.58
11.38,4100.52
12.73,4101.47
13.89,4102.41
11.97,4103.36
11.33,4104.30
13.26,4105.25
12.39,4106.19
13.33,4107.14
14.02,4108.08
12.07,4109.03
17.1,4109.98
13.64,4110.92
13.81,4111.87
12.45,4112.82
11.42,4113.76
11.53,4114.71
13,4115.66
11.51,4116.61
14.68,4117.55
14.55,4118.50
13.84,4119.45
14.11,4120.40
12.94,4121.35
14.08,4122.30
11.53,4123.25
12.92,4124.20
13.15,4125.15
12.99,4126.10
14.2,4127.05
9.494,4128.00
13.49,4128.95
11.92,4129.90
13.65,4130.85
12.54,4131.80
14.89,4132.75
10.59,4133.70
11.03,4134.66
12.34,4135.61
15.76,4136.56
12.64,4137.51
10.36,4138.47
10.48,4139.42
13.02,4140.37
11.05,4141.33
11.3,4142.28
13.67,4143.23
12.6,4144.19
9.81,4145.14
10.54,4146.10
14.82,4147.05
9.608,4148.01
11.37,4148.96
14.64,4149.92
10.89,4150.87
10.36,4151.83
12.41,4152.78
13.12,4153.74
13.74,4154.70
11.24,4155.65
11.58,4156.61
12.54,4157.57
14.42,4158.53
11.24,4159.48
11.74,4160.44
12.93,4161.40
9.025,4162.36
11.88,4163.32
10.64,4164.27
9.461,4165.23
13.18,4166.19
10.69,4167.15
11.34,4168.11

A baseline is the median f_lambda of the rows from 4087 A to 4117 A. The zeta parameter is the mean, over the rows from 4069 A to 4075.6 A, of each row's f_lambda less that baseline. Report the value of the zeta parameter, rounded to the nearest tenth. -1.4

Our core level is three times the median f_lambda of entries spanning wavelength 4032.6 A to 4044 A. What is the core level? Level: 39.0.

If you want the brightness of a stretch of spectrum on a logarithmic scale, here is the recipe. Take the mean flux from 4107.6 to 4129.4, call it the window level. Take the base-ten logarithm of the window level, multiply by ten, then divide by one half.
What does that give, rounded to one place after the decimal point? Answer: 22.4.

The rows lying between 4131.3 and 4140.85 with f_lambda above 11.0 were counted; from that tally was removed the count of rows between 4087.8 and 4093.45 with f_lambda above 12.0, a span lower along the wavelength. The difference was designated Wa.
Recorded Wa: 4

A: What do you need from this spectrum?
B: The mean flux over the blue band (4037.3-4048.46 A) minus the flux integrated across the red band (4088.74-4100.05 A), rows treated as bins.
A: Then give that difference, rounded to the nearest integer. -130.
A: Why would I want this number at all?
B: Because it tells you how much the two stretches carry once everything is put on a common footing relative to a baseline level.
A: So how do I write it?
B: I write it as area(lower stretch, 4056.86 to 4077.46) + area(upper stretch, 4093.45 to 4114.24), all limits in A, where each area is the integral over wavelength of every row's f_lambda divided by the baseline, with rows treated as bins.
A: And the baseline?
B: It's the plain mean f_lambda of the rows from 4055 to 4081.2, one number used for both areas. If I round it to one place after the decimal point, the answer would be 43.3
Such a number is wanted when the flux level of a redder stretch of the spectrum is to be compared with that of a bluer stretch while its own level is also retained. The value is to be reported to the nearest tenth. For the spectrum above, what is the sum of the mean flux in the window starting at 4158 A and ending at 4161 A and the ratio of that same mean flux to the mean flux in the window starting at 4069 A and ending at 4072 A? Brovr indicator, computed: 13.7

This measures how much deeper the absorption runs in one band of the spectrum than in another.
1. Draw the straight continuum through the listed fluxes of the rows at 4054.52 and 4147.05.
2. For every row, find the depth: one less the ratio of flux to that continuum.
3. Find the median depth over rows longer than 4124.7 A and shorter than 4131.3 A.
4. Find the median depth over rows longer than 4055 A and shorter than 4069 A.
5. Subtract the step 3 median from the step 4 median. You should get 0.11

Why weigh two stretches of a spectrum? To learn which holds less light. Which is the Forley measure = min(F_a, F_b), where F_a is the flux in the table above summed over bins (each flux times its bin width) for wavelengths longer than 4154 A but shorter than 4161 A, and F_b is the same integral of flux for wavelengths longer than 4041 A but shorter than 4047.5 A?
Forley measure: 73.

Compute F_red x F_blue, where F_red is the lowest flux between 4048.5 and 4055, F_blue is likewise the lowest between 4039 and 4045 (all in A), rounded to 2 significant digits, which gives 94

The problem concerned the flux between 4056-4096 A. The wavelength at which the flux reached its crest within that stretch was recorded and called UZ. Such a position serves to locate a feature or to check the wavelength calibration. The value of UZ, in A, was 4076.05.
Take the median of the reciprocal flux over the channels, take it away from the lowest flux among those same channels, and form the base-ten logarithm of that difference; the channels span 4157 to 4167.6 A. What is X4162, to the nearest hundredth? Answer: 0.95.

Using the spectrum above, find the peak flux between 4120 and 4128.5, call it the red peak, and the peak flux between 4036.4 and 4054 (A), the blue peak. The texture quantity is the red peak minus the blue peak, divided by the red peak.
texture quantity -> -0.20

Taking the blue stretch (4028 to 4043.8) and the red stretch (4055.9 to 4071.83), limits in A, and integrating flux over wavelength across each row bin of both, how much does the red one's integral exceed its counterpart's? -16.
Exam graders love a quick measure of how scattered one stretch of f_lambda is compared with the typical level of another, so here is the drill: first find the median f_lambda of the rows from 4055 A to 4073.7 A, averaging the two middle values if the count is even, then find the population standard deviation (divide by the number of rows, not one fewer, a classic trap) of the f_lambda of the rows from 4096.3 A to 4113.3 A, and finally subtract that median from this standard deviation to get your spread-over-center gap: -9.4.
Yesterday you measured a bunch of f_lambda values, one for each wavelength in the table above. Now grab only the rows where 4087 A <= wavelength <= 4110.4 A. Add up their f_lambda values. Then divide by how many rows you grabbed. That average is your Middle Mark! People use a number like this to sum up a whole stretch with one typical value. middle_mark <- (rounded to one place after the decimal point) 13.0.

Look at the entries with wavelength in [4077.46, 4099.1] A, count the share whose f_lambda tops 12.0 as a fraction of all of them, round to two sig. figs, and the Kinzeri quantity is 0.61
